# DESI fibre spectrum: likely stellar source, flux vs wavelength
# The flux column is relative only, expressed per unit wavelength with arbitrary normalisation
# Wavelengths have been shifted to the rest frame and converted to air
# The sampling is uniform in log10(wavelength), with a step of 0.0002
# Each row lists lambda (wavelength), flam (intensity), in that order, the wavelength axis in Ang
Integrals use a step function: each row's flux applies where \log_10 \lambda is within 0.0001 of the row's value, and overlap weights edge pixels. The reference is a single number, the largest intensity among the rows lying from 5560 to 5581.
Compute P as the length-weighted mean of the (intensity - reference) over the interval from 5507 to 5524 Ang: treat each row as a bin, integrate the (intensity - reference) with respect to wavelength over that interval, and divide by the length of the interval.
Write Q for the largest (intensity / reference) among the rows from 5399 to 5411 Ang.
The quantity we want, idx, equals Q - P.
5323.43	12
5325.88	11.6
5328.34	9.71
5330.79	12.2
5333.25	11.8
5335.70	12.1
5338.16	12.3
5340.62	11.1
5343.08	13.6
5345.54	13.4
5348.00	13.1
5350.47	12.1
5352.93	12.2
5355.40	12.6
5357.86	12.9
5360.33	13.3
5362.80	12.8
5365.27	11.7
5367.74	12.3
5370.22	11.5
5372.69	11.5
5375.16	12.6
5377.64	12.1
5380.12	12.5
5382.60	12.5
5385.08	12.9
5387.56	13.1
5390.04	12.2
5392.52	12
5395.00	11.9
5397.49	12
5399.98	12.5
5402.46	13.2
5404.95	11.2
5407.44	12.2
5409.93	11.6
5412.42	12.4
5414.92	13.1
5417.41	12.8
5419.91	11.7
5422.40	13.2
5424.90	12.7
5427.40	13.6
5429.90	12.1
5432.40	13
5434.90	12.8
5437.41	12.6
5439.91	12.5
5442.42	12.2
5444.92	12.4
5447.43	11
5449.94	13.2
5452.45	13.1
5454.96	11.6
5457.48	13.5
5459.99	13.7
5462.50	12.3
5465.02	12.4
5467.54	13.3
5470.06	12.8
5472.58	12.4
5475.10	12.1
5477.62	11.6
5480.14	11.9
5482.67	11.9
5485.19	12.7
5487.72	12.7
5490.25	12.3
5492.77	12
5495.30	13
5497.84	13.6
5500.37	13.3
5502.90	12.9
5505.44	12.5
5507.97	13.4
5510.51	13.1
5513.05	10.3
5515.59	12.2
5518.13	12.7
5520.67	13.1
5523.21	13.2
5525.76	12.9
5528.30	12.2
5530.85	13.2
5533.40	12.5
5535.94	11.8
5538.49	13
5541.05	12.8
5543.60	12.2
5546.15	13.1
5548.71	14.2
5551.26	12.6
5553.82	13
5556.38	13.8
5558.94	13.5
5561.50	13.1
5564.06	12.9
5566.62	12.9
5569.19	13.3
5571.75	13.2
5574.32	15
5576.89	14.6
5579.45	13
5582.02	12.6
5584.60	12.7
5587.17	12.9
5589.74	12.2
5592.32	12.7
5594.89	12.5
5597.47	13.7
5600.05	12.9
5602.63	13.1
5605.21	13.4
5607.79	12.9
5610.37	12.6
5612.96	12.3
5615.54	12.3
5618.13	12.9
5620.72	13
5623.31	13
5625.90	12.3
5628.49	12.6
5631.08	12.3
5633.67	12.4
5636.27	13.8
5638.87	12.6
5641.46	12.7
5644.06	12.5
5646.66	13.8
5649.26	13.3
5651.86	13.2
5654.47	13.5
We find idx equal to 3.34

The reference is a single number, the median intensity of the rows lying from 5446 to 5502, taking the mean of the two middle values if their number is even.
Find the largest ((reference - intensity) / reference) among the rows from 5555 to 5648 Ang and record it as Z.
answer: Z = 0.03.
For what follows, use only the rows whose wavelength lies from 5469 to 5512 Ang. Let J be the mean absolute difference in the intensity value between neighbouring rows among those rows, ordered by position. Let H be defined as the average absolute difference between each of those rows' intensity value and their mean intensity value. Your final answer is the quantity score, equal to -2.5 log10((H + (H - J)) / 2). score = 1.43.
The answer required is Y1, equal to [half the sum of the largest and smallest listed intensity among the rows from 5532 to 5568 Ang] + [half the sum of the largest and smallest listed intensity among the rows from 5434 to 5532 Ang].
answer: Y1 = 25.0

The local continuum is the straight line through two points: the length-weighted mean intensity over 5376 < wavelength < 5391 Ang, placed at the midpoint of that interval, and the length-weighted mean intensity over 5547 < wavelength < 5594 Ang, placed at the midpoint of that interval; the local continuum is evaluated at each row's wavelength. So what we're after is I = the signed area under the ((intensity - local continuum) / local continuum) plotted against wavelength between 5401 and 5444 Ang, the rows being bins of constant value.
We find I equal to -0.58 Ang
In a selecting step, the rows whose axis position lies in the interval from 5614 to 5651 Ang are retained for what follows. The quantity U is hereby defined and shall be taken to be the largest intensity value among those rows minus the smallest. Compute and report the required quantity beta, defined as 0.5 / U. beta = 0.33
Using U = 1.5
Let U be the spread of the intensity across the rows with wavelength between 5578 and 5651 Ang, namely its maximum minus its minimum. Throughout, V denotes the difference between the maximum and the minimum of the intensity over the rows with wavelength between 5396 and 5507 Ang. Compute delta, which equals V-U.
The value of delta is 1.1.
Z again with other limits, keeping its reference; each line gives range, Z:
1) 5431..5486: 0.12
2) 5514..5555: 0.06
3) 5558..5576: -0.03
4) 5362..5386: 0.08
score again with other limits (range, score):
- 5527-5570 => 2.45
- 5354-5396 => 1.67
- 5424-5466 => 2.23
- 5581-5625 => 2.38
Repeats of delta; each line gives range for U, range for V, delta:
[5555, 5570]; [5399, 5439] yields 1.5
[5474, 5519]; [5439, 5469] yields -0.6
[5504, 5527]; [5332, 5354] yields -0.6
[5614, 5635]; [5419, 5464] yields 2.0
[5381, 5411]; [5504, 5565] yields 1.9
